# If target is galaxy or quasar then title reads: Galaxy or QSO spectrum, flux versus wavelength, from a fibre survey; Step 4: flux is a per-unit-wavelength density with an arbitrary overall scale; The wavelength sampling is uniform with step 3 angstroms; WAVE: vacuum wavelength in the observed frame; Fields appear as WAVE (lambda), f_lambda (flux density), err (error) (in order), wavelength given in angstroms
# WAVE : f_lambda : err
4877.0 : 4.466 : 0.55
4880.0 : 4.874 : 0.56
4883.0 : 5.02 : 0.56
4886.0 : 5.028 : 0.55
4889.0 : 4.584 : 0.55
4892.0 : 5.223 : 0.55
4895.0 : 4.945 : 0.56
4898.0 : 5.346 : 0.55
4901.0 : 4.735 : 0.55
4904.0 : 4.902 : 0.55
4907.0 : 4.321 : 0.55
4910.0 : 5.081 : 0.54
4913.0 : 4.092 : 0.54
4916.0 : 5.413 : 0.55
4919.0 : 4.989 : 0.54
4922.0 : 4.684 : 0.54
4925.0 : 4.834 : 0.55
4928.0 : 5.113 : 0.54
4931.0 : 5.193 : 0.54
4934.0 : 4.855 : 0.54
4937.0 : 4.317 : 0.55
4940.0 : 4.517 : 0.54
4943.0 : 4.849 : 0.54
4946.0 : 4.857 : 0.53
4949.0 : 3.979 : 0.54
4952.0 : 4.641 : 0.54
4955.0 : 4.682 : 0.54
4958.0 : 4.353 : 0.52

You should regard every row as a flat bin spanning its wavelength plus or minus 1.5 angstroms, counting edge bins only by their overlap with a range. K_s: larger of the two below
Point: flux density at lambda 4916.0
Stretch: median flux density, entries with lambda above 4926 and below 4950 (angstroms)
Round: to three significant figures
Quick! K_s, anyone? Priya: 5.41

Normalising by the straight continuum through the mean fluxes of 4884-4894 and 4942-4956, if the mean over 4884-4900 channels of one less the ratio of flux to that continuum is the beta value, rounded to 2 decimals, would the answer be -0.02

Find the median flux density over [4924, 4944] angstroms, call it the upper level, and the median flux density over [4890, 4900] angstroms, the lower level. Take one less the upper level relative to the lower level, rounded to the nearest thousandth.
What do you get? 0.072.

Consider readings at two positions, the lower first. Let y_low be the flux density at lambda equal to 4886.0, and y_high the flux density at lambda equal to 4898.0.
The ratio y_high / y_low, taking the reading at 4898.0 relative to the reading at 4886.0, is 1.06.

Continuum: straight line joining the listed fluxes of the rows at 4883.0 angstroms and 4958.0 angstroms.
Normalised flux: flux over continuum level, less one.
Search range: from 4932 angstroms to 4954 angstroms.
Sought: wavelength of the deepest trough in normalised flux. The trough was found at 4949.0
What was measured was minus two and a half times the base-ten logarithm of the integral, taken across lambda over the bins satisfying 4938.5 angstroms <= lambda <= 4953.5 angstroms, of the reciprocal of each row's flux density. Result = -1.30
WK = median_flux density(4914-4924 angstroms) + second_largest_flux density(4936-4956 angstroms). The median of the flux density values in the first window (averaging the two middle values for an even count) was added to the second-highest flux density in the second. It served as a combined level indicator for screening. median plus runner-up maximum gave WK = 9.8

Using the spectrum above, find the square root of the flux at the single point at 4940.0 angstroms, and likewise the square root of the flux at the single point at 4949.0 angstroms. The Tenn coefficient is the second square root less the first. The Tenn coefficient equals -0.13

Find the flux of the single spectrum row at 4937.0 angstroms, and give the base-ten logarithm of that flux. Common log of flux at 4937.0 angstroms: 0.64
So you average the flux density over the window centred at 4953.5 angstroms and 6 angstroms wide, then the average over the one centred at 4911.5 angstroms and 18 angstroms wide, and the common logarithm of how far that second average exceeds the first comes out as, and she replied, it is -0.86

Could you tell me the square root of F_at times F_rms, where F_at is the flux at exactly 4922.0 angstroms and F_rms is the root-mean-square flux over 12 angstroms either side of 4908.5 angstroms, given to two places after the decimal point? 4.78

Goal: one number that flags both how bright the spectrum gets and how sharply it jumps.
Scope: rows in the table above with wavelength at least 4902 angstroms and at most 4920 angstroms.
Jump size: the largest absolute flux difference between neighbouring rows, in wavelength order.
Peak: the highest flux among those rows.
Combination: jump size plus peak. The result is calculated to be 6.73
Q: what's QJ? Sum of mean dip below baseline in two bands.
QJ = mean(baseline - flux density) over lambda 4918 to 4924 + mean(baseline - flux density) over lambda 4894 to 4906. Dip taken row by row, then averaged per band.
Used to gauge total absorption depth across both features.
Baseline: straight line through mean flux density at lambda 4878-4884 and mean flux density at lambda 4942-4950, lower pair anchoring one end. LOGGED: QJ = -0.27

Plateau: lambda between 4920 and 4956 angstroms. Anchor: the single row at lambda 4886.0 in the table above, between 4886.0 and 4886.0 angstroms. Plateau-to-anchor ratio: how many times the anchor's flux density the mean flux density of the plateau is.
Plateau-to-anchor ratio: 0.94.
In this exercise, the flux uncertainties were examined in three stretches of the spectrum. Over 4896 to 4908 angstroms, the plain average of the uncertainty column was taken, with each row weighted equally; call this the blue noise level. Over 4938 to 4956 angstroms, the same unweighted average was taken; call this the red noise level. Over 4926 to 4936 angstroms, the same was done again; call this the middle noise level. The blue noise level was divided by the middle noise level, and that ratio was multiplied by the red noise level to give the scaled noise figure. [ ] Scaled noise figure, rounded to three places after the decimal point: 0.548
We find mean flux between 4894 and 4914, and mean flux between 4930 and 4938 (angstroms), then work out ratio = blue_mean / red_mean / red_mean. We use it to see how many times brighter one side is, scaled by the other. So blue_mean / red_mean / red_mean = 0.208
